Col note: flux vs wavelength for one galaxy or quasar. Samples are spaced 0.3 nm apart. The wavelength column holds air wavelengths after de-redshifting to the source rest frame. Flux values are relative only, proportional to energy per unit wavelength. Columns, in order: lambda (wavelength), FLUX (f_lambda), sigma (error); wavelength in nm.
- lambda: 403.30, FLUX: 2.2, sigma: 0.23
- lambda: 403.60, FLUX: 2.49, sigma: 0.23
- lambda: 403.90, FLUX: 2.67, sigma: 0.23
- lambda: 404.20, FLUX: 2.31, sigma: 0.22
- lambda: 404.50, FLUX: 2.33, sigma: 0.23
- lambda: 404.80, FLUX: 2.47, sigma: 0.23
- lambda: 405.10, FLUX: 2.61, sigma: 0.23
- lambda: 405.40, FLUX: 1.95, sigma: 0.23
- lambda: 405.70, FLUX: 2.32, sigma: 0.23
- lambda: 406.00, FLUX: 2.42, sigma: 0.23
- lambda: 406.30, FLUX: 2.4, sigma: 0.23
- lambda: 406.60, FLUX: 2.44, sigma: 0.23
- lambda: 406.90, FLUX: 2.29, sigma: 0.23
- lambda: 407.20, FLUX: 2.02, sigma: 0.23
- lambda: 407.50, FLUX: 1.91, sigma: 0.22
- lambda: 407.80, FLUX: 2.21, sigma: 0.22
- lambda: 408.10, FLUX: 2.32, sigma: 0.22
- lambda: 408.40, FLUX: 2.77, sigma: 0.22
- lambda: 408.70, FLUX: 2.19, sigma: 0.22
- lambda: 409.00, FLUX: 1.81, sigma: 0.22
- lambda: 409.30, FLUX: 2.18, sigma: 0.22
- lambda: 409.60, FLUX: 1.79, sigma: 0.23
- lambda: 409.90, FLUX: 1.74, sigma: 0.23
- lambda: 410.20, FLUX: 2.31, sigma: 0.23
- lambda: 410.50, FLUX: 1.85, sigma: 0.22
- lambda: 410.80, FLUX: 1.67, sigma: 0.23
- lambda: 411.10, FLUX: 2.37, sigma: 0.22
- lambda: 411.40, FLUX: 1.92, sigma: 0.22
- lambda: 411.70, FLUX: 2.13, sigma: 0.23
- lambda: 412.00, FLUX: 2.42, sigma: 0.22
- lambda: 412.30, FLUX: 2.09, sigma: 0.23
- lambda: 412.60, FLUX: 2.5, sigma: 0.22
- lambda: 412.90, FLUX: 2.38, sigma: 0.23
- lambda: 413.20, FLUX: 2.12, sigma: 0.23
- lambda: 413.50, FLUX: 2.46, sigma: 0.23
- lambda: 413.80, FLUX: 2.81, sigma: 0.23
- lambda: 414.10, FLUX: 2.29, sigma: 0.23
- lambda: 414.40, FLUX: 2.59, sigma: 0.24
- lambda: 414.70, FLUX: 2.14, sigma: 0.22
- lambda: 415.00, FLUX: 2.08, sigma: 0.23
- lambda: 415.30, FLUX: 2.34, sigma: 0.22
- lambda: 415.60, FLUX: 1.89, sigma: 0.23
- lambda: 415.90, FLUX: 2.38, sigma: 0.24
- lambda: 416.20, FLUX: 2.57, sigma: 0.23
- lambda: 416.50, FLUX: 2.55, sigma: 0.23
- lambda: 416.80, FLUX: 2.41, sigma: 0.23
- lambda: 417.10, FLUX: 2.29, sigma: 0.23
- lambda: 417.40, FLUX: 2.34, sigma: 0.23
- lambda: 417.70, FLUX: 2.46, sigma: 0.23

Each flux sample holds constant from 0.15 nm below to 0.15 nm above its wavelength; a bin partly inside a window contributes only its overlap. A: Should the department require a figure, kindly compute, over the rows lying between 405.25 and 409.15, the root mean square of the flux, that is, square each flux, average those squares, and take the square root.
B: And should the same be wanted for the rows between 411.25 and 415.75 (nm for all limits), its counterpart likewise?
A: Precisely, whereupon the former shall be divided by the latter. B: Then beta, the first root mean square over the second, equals 0.98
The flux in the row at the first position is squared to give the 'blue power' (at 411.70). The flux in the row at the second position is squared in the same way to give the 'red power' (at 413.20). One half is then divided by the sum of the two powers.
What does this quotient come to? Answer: 0.055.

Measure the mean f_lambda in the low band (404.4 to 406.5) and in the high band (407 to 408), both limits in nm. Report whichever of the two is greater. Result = 2.36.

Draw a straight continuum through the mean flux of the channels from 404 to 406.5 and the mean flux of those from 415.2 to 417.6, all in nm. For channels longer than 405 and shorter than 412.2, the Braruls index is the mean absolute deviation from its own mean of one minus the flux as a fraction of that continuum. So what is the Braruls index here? 0.10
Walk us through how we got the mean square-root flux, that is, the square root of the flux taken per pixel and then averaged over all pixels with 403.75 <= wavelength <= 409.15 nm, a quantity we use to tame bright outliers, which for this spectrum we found 1.515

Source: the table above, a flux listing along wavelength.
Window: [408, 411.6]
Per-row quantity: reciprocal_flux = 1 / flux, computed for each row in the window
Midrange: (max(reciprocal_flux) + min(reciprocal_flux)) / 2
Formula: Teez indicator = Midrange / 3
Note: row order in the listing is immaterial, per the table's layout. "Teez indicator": 0.160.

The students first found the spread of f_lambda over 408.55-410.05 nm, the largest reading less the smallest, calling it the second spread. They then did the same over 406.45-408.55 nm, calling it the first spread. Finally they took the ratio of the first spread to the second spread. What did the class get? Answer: 1.9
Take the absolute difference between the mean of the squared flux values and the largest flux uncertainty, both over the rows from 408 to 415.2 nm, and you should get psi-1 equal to 4.7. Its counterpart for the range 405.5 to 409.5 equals 4.9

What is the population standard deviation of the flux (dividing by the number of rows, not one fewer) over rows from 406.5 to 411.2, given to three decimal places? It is 0.295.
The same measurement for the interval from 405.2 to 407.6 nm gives 0.208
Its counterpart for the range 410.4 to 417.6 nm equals 0.264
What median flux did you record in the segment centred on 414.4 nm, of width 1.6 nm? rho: 2.29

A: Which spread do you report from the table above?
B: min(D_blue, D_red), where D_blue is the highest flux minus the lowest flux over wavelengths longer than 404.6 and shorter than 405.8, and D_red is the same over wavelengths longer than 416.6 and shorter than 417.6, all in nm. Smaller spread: 0.12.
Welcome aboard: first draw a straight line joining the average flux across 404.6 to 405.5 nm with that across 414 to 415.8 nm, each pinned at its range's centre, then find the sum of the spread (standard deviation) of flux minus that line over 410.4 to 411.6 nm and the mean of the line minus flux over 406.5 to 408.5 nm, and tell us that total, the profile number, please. 0.3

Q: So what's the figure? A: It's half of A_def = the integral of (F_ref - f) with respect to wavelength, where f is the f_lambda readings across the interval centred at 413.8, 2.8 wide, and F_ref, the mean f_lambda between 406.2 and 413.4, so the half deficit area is -0.29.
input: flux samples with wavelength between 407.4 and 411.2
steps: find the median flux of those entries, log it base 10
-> 0.34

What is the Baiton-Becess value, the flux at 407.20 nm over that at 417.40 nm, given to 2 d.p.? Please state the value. 0.86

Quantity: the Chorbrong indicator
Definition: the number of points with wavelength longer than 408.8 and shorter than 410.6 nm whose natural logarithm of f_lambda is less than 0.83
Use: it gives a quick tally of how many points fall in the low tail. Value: 5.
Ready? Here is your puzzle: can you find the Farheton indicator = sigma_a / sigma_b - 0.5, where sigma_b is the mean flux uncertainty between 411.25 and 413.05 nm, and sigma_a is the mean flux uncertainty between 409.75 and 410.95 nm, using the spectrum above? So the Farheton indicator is 0.511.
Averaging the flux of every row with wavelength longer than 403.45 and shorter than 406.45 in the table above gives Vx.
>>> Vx 2.40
